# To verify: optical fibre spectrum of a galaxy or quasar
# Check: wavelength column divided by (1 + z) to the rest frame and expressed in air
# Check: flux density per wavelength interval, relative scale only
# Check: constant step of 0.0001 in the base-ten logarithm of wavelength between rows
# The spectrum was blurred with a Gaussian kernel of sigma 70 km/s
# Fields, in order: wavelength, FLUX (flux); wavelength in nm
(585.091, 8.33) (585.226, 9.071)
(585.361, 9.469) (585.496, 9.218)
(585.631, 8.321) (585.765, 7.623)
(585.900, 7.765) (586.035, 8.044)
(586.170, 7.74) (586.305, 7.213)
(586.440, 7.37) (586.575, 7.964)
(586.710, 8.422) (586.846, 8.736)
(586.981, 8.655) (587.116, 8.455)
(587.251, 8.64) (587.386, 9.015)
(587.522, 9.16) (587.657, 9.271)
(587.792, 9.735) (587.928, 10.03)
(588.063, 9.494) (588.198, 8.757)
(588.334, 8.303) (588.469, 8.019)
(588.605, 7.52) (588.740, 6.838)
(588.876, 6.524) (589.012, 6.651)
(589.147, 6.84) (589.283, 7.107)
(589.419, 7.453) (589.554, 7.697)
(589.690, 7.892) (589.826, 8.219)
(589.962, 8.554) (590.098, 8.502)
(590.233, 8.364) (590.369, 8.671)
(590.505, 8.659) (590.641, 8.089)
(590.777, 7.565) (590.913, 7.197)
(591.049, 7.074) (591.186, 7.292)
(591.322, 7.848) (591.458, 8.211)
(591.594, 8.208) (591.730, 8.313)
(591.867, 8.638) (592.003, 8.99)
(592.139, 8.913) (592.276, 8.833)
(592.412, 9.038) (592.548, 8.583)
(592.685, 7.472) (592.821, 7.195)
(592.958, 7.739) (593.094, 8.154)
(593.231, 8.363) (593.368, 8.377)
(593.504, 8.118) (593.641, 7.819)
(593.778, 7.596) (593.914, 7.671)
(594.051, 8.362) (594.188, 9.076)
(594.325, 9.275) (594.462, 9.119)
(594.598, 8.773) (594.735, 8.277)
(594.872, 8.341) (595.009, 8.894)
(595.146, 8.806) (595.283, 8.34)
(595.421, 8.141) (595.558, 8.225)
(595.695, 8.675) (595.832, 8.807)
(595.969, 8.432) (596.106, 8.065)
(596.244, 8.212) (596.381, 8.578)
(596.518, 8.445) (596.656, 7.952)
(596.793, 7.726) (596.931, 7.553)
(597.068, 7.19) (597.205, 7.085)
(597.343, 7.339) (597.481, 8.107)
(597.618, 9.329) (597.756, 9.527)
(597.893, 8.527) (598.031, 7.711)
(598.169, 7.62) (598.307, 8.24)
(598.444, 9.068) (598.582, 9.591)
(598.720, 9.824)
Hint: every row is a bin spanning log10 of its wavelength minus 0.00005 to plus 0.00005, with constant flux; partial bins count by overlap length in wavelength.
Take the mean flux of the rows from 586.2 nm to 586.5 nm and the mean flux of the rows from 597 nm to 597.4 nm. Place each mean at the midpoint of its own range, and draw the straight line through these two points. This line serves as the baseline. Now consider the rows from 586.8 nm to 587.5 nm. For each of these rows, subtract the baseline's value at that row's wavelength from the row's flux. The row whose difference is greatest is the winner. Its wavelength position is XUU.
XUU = 587.386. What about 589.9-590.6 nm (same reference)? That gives 590.369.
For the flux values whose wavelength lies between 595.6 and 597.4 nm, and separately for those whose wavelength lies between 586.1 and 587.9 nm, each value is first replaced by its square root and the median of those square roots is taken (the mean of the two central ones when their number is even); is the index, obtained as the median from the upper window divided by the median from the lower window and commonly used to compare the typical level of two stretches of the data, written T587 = 0.97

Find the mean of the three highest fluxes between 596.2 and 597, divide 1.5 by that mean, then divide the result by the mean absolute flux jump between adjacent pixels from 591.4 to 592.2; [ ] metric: 1.03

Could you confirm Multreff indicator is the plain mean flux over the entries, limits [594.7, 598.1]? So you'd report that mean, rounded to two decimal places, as 8.25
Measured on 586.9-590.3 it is 8.23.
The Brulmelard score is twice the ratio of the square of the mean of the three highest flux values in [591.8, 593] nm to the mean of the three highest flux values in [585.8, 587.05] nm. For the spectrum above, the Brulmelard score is 18.7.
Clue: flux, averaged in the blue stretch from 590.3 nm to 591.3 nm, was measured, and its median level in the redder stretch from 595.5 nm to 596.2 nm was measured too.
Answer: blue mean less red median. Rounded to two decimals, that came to -0.64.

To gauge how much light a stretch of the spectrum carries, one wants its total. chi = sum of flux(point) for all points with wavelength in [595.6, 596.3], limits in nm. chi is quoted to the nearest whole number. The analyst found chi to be 42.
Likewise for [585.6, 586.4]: 47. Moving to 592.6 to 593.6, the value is 55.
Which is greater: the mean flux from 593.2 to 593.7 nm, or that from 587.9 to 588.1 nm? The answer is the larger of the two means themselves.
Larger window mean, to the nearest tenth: 9.8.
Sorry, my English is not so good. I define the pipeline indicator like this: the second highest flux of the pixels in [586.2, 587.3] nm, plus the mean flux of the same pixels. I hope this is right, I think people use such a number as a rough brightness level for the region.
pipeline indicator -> 16.8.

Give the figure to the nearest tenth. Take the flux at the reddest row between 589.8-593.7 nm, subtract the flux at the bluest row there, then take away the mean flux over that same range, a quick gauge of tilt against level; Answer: -8.6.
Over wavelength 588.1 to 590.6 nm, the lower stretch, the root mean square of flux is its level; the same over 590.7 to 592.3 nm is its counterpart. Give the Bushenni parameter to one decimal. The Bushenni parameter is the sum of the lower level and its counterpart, 16.0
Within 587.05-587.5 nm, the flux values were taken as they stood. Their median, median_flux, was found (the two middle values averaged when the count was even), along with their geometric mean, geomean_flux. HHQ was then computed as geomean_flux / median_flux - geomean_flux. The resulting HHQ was -7.7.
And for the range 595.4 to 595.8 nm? -7.3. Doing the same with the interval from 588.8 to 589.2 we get -5.7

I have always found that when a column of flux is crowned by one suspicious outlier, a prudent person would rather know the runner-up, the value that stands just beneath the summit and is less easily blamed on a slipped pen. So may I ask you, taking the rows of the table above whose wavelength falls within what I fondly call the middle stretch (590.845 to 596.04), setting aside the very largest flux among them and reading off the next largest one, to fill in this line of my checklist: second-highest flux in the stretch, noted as 9.119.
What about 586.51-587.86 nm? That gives 9.271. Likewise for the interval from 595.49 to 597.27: 8.675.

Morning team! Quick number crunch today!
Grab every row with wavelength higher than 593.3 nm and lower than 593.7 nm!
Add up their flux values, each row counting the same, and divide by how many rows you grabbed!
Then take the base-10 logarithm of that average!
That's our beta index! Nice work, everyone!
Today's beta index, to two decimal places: 0.91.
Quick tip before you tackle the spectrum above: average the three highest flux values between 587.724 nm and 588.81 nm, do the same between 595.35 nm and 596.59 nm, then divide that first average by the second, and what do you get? 1.12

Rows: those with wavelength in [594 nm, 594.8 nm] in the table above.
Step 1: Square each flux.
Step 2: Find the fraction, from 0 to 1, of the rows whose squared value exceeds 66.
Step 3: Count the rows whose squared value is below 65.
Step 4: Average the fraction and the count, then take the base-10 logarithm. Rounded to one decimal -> -0.3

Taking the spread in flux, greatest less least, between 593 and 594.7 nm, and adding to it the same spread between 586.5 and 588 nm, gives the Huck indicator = 3.7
